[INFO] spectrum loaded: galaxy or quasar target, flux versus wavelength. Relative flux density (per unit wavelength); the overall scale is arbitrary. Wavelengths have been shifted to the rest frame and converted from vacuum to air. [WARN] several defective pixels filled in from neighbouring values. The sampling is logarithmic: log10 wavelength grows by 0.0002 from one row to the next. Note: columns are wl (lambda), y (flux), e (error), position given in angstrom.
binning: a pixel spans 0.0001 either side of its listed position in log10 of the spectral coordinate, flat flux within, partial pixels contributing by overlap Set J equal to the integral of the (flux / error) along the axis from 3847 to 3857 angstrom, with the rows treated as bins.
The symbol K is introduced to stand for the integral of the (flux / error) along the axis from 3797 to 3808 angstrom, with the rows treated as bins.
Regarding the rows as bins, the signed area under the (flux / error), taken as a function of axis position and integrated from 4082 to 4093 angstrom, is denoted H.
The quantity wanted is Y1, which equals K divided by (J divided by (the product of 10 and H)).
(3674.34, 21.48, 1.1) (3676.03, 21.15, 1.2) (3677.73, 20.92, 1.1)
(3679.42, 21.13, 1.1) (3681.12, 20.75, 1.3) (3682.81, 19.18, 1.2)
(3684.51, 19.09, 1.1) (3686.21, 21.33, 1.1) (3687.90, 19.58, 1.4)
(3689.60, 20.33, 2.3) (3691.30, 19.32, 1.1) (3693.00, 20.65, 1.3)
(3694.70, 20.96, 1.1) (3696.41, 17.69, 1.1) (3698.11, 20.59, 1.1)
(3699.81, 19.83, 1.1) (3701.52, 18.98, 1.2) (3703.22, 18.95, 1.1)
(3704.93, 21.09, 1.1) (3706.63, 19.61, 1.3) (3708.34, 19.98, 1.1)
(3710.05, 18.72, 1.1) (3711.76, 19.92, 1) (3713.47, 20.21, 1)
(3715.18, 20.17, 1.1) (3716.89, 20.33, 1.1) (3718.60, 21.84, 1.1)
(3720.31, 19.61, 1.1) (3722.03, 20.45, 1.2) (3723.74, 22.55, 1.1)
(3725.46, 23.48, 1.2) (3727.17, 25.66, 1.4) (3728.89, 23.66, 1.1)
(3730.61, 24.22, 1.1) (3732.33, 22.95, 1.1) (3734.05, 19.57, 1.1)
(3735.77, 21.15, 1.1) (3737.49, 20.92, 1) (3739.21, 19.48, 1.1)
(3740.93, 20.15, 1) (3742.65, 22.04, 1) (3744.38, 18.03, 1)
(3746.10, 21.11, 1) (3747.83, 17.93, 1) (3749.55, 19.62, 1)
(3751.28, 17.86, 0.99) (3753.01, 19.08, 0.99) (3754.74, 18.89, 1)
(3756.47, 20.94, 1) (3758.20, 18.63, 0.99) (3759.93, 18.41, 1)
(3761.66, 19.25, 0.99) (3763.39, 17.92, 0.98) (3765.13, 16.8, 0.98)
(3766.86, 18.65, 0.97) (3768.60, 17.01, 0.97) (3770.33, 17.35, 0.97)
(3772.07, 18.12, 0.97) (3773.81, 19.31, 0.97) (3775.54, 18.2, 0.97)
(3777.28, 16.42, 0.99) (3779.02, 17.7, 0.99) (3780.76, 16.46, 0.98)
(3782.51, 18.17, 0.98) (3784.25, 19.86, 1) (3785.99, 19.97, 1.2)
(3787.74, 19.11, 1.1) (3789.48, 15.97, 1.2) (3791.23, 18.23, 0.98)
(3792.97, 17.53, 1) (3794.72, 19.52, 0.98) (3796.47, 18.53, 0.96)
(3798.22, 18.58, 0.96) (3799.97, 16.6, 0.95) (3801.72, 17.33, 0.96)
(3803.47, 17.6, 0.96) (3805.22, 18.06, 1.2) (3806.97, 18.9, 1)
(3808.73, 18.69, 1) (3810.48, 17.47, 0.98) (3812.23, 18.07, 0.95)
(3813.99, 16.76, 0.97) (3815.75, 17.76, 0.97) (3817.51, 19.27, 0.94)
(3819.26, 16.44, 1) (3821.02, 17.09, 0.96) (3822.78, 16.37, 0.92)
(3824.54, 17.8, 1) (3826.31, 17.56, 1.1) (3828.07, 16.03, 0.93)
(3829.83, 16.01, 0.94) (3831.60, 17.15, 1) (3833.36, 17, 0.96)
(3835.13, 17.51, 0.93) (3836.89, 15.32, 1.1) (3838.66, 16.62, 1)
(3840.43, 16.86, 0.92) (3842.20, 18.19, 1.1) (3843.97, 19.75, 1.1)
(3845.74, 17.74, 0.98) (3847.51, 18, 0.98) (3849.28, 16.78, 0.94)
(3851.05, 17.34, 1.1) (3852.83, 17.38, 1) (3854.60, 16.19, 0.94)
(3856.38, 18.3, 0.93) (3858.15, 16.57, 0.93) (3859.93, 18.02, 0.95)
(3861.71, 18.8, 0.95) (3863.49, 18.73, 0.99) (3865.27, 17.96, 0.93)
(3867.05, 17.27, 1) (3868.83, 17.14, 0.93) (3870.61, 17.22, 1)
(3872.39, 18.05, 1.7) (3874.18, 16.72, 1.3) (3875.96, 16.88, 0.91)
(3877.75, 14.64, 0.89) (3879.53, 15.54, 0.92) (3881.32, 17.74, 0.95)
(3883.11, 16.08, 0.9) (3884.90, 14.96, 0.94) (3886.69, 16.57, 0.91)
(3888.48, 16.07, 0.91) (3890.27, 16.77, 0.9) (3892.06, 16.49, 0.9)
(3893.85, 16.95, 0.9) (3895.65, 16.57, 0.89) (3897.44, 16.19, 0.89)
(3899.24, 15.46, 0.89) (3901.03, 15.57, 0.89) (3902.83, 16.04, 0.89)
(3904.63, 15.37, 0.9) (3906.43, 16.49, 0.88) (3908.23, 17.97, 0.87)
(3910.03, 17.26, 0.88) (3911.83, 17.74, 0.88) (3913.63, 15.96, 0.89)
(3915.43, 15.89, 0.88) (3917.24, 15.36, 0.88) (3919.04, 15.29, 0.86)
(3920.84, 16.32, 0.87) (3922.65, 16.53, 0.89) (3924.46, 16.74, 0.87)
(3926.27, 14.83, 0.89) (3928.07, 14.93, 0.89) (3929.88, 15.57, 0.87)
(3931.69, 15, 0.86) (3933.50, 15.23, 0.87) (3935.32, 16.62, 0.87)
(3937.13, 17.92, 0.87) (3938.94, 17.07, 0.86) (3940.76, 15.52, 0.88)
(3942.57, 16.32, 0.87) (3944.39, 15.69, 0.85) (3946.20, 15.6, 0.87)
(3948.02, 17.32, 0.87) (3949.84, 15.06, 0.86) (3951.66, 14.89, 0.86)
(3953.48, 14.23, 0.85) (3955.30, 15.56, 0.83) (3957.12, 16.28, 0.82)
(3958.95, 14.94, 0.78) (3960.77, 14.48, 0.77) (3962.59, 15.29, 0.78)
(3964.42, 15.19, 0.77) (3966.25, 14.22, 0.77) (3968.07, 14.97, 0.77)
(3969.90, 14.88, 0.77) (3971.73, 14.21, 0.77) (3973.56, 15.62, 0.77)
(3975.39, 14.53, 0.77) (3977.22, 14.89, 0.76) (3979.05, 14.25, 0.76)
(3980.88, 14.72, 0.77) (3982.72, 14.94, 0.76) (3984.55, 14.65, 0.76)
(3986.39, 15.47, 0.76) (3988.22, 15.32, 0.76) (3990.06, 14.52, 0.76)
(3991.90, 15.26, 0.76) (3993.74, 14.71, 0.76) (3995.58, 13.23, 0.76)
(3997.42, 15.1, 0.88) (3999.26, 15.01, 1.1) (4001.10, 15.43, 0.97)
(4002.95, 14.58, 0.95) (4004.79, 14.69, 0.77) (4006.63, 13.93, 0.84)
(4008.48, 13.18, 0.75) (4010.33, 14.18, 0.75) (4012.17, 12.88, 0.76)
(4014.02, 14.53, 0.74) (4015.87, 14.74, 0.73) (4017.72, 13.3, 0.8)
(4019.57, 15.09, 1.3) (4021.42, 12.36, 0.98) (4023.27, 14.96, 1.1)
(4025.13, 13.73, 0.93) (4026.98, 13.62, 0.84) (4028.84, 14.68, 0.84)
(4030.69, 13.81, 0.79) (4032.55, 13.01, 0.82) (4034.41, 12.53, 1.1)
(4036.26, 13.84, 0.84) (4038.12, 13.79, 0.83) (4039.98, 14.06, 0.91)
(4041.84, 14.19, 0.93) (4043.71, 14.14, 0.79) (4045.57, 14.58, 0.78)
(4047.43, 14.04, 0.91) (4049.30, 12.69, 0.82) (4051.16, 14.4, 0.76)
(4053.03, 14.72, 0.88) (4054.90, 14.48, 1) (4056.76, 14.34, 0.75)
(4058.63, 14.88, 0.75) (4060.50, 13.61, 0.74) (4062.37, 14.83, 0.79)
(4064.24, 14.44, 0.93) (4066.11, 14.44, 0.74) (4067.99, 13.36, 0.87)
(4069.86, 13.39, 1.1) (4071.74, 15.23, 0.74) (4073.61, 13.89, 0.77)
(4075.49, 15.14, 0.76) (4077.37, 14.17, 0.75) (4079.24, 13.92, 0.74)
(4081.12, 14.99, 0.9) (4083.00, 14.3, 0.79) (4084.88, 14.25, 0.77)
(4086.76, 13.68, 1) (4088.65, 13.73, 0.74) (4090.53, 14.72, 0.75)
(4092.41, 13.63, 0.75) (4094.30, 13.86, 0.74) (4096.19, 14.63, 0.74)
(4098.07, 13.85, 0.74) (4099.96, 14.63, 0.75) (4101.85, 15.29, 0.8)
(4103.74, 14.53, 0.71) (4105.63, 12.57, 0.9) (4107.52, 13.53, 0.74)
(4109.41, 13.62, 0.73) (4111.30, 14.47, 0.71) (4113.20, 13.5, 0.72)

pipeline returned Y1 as 2183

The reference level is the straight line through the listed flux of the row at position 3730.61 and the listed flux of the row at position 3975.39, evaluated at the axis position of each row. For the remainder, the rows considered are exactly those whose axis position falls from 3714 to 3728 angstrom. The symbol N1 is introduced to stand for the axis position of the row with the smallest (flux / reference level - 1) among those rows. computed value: 3720.31 angstrom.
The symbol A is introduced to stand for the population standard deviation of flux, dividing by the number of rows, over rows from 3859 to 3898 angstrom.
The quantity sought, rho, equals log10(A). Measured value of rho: 0.02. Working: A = 1.06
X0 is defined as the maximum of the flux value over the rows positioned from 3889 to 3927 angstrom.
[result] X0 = 17.97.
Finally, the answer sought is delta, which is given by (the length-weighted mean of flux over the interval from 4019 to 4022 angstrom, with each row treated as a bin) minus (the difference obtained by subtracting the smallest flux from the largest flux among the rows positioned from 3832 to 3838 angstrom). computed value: 11.5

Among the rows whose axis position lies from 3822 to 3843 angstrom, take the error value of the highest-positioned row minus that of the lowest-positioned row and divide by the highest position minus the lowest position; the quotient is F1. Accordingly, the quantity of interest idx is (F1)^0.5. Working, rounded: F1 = 0.009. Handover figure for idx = 0.096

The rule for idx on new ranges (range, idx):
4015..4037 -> 0.073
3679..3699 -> 0.000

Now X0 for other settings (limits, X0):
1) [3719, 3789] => 25.66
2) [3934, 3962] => 17.92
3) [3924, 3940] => 17.92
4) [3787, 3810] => 19.52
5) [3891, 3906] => 16.95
